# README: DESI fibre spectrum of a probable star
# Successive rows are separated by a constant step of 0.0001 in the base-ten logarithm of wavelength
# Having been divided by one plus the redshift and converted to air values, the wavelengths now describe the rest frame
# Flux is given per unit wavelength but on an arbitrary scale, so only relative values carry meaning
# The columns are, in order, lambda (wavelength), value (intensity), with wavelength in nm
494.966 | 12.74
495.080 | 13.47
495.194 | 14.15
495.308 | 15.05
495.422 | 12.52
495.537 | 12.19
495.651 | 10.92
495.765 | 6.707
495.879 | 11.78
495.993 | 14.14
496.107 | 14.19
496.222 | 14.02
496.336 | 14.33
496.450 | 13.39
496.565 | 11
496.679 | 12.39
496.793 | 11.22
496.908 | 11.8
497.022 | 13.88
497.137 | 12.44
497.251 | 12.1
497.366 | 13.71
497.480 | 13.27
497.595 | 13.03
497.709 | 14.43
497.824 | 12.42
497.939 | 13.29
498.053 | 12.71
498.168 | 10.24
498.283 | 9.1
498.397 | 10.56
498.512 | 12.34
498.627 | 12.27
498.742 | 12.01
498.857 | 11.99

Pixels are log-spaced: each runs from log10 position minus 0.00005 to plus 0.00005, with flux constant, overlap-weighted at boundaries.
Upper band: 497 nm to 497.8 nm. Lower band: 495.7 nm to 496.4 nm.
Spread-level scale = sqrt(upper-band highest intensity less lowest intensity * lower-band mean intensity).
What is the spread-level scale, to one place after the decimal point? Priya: 5.4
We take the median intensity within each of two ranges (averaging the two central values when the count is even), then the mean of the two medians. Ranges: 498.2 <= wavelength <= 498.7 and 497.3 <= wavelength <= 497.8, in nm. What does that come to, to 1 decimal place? 12.5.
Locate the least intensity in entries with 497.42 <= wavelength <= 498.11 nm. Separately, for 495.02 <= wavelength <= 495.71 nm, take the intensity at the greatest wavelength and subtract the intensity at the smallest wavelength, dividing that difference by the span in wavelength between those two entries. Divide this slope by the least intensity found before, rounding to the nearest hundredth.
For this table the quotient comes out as -0.36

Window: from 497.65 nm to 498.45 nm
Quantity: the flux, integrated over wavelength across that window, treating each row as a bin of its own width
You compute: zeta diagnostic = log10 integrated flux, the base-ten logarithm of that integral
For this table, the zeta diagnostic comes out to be 0.98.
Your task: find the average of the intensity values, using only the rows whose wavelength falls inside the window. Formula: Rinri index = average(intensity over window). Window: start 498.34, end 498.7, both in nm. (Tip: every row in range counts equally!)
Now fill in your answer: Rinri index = 11.7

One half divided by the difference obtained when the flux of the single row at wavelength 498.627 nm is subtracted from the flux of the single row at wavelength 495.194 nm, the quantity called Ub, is 0.27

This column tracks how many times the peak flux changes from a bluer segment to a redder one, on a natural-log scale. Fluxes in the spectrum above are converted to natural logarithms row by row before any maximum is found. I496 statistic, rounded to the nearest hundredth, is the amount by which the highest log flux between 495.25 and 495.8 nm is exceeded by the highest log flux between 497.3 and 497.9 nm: -0.04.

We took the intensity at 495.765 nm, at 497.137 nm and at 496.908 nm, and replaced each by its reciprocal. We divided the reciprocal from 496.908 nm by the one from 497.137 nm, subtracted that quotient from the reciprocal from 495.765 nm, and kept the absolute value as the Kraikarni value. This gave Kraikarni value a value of 0.91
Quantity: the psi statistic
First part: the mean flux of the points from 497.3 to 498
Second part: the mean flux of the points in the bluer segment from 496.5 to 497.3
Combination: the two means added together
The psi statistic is 25.5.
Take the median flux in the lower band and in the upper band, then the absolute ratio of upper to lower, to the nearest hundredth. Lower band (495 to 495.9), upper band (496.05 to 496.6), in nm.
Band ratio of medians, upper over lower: 1.13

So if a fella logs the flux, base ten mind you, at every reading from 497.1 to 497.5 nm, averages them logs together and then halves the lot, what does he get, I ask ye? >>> 0.555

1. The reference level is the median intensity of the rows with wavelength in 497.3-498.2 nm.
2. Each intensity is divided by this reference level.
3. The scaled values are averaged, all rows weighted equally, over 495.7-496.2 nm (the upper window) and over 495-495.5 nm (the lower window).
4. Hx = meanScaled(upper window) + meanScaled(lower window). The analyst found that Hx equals 1.94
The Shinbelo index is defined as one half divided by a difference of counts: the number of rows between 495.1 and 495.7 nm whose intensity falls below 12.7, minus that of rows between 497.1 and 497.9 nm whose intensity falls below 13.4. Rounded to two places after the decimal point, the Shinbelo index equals -0.25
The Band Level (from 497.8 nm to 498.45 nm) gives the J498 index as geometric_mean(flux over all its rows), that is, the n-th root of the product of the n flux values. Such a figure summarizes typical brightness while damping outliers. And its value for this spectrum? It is 11.3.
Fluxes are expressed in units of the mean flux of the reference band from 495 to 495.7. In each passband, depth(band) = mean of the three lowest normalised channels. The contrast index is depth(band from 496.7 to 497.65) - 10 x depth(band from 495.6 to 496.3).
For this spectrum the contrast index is -6.61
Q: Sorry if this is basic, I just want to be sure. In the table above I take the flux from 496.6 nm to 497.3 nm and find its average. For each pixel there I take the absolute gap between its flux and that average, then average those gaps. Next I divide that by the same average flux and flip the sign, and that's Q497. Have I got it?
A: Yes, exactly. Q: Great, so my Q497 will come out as -0.049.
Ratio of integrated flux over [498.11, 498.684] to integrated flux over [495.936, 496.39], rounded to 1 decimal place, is 1.0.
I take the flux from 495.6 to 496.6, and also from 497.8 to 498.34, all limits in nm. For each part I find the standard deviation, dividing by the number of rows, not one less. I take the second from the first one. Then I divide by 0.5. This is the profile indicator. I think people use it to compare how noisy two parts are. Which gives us 1.5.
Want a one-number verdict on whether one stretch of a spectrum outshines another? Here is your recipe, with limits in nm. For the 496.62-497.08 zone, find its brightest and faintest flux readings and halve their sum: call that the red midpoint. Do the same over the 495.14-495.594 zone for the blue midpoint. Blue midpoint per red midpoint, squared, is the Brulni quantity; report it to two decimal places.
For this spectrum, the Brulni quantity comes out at 1.18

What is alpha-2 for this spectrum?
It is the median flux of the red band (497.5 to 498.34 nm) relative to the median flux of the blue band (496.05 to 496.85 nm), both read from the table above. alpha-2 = 0.95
